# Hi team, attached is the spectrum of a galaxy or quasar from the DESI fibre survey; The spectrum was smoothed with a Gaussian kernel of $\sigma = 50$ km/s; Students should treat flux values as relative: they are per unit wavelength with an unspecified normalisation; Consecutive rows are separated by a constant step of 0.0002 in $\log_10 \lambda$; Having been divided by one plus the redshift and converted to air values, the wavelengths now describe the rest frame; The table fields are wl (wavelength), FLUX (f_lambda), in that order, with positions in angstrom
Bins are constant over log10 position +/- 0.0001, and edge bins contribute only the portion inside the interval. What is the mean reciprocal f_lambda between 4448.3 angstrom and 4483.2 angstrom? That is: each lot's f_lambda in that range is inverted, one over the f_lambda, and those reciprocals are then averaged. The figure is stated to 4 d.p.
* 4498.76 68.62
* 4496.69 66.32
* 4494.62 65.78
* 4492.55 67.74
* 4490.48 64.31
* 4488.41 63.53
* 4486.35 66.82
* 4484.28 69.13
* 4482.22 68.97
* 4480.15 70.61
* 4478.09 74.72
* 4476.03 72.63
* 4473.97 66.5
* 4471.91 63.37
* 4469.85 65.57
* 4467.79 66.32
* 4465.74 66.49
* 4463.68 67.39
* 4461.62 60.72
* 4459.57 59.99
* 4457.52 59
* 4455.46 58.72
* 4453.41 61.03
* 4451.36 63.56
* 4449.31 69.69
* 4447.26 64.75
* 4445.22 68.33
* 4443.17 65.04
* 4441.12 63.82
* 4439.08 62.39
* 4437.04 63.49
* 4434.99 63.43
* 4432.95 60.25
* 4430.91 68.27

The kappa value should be 0.0153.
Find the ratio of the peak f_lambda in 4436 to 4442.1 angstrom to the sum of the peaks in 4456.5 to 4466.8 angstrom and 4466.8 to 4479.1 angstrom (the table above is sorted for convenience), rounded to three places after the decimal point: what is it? 0.449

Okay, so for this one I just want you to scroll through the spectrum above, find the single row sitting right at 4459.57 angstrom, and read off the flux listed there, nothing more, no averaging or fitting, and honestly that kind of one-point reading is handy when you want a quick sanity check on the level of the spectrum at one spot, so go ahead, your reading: 59.99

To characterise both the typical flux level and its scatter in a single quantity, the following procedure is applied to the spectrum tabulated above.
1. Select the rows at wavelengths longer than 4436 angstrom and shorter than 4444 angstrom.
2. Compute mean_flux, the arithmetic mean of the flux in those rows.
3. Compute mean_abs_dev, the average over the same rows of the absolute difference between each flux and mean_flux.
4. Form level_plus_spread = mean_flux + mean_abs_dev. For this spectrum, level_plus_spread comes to 64.4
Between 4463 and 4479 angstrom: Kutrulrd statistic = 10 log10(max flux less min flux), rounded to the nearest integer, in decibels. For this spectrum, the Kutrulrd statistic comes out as 11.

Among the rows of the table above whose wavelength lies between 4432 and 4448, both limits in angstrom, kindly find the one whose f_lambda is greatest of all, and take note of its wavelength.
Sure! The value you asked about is 4445.22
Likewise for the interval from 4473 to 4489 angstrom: 4478.09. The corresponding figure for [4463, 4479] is 4478.09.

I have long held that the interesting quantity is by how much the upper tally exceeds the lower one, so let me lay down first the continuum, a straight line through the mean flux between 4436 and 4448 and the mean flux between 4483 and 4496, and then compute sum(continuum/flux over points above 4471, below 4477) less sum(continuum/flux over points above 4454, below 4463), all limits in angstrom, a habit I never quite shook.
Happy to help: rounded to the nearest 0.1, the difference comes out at -1.4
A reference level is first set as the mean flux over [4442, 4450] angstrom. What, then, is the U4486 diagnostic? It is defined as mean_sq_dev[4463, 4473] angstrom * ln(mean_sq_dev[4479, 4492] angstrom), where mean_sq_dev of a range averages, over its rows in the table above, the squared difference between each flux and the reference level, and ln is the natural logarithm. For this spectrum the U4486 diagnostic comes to 6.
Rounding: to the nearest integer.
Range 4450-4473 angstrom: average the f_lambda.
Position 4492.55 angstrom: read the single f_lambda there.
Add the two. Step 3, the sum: 131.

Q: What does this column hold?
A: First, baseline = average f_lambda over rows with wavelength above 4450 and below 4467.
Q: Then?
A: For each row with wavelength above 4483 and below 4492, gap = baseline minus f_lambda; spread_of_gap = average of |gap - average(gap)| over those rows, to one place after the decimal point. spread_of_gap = 2.0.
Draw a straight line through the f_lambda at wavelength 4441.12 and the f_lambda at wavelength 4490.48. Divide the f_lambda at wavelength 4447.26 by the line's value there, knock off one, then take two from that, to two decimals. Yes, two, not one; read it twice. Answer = -1.99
